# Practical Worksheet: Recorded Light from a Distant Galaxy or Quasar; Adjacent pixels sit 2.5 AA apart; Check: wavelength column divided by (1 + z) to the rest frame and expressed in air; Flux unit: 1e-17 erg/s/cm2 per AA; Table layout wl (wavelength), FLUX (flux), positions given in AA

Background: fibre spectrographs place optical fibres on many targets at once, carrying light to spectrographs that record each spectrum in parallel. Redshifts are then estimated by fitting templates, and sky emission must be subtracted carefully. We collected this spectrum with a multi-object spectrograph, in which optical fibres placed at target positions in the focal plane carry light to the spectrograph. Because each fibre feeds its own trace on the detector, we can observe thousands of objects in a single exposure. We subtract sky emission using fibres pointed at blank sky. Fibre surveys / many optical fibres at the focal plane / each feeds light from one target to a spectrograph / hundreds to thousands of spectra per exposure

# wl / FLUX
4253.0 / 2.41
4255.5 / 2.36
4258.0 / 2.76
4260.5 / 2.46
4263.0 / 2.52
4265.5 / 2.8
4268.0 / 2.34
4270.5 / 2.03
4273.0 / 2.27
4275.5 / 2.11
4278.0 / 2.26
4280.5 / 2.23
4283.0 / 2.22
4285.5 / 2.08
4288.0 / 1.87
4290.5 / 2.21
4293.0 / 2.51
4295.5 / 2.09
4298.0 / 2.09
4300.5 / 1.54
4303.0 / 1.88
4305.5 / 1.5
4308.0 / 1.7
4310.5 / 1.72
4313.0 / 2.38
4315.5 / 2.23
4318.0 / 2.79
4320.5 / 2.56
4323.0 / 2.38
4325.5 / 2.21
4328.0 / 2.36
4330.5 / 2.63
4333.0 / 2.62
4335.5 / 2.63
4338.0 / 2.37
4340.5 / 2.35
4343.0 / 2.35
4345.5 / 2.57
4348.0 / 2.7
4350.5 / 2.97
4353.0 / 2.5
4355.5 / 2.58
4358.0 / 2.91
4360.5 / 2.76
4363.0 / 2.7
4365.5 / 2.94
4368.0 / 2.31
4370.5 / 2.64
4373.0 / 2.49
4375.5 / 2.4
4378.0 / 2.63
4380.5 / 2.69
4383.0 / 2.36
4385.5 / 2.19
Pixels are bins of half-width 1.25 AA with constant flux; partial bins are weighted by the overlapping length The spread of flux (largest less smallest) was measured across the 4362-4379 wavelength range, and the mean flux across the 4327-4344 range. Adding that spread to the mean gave 3.1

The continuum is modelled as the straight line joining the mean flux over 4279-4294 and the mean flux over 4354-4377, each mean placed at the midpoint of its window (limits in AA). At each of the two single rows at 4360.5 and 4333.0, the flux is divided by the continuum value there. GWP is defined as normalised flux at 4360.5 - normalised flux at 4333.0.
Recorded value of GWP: -0.011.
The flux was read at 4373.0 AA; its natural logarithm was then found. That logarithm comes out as 0.91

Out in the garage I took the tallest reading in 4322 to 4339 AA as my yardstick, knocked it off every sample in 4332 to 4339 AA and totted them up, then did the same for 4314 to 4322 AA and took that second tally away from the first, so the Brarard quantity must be 0.04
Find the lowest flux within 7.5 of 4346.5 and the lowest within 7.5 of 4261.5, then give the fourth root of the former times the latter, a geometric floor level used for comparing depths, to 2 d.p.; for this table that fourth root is 1.53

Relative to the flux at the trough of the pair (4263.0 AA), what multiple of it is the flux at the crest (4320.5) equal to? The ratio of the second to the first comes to 1.02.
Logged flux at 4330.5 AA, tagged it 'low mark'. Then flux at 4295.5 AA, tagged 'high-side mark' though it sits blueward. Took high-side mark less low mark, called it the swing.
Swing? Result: -0.54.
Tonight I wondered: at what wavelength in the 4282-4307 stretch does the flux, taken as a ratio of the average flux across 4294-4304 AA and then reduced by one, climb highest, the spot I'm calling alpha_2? 4293.0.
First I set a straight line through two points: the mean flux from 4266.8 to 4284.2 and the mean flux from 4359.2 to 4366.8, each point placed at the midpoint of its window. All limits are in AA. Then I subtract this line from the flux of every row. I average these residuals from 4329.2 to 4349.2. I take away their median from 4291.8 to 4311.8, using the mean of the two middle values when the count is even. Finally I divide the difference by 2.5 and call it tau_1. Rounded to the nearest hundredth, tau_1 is 0.20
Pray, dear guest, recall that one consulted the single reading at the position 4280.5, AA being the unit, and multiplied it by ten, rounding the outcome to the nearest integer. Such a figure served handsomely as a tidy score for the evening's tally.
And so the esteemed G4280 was 22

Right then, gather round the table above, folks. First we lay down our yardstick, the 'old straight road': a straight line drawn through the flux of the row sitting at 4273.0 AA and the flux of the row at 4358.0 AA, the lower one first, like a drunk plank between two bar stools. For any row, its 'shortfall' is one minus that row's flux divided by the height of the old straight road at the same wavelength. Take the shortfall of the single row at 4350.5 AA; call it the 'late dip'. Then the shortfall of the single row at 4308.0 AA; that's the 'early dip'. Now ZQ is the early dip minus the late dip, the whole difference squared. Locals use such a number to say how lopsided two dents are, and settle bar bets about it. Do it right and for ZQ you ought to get 0.14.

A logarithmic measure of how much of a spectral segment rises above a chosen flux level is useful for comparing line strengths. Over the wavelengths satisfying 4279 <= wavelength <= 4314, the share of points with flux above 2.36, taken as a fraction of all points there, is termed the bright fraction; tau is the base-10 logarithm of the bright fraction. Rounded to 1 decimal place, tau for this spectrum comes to -0.8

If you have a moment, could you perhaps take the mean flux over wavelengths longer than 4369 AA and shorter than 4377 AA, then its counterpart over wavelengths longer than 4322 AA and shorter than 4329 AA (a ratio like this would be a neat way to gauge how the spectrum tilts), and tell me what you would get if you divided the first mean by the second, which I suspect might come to 1.08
